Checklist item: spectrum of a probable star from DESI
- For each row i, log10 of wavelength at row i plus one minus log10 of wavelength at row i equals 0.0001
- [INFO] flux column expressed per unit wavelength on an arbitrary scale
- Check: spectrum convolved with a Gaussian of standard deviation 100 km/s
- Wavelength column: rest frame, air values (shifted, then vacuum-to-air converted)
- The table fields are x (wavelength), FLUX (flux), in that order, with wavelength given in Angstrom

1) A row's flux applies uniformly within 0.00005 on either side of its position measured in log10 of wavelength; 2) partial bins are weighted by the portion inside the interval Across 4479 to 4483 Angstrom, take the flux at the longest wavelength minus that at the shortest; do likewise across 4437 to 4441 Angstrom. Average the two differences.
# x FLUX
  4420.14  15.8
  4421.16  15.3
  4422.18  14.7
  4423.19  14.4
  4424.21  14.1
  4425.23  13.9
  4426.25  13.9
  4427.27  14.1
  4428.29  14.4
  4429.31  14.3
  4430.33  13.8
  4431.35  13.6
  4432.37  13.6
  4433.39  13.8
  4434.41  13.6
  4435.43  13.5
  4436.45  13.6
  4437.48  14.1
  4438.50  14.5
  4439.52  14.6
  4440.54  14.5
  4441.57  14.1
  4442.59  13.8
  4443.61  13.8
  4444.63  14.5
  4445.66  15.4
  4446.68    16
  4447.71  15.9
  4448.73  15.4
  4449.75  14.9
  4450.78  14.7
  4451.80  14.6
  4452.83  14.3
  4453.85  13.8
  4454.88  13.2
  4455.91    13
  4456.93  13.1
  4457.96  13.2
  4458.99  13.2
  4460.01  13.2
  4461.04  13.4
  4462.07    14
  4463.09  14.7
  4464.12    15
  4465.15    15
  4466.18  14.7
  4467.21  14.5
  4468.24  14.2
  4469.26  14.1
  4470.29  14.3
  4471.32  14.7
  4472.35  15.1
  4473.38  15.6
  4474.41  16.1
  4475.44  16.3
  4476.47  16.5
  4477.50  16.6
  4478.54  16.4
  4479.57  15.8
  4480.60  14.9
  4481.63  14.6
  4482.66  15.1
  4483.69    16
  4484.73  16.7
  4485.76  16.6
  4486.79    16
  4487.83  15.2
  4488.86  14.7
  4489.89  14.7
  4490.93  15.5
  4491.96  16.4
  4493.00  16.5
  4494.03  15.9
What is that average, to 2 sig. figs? -0.15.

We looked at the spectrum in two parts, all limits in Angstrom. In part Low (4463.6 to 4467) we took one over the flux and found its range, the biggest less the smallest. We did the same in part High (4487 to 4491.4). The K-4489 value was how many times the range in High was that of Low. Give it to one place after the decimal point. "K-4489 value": 2.6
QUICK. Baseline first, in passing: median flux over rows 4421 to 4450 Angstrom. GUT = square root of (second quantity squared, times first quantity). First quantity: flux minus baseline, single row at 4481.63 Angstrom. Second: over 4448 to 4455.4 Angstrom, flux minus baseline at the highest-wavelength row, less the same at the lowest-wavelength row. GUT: 1.6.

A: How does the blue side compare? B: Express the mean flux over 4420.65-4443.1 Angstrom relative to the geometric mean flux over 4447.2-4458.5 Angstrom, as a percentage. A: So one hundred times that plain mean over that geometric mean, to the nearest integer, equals 100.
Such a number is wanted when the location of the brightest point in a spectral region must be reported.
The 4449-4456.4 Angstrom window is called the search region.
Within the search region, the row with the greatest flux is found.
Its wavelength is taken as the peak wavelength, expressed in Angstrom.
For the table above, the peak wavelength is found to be 4449.75 Angstrom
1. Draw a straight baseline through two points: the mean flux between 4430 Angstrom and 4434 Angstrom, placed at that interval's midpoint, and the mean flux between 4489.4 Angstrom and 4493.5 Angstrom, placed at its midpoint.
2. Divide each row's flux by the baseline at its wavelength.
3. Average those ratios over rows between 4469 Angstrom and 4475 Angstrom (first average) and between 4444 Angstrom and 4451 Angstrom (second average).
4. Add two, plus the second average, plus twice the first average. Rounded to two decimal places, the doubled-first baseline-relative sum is 5.06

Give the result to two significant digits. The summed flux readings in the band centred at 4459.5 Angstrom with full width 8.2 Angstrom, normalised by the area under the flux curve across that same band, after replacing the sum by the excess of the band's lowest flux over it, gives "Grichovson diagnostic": -0.86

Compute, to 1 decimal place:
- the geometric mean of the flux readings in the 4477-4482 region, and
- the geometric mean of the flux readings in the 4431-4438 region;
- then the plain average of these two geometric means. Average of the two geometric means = 14.7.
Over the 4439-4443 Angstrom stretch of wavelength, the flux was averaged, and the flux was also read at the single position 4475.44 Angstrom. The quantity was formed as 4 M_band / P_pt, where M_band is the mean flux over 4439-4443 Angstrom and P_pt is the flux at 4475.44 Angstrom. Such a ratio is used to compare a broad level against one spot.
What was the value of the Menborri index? 3.50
